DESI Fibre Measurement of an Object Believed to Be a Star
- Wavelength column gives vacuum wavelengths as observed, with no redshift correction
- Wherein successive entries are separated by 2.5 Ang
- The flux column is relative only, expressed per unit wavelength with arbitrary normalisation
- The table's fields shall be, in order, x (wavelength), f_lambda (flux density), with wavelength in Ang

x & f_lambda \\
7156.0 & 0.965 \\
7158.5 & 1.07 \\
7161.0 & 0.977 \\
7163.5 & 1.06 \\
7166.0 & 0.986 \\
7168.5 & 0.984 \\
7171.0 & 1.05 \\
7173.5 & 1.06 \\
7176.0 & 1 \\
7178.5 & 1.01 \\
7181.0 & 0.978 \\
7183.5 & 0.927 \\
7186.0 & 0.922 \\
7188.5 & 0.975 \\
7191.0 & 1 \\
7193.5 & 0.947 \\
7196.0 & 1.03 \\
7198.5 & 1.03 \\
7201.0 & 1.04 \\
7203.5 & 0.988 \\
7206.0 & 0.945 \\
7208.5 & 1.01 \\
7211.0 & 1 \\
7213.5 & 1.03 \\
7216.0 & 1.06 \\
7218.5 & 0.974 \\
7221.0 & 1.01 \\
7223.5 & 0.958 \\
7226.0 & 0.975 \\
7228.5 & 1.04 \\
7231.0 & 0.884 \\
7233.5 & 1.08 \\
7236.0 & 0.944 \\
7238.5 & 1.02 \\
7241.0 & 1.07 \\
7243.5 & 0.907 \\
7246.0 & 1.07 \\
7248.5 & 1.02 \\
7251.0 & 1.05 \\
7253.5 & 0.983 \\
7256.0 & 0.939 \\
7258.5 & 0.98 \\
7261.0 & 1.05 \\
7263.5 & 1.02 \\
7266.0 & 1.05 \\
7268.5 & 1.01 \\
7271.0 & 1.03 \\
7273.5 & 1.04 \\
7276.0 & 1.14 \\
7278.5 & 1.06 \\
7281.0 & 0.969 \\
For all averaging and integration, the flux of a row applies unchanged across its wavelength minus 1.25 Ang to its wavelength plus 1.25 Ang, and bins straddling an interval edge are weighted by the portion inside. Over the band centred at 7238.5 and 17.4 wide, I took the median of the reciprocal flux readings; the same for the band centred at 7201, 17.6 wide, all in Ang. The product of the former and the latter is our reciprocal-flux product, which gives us 0.97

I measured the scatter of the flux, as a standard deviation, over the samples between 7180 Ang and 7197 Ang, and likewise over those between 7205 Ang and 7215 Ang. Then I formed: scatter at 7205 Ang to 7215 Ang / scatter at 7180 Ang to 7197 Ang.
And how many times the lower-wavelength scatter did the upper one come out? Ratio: 0.9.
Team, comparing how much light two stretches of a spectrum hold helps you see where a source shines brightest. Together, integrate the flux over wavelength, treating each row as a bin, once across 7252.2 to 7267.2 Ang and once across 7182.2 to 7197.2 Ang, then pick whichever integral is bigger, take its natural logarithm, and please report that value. 2.71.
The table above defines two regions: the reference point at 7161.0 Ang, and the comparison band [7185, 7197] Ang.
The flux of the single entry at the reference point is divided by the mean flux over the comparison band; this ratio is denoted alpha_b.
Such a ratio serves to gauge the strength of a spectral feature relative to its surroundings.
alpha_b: 1.00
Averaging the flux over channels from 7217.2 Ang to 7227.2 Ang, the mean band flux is 0.98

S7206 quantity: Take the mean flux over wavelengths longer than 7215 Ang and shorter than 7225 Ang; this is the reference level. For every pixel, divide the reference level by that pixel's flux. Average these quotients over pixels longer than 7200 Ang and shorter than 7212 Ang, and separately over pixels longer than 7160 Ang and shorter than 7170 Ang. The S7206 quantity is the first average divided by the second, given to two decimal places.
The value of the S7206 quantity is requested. 1.01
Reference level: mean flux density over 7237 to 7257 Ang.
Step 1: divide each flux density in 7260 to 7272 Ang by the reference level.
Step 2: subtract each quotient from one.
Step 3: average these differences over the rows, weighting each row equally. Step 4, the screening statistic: -0.024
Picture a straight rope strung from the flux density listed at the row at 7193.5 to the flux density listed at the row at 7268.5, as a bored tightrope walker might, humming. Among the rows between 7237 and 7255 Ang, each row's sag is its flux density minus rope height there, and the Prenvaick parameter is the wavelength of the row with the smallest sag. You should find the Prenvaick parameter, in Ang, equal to 7243.5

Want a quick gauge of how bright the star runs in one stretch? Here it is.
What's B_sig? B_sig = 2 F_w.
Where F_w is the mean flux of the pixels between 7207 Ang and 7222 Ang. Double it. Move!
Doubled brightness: 2.03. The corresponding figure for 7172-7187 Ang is 1.97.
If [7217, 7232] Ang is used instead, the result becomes 1.95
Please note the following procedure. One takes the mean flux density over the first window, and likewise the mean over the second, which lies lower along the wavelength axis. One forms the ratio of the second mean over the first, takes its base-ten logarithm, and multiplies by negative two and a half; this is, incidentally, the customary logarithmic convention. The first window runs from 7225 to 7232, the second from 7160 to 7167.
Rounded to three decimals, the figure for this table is -0.045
